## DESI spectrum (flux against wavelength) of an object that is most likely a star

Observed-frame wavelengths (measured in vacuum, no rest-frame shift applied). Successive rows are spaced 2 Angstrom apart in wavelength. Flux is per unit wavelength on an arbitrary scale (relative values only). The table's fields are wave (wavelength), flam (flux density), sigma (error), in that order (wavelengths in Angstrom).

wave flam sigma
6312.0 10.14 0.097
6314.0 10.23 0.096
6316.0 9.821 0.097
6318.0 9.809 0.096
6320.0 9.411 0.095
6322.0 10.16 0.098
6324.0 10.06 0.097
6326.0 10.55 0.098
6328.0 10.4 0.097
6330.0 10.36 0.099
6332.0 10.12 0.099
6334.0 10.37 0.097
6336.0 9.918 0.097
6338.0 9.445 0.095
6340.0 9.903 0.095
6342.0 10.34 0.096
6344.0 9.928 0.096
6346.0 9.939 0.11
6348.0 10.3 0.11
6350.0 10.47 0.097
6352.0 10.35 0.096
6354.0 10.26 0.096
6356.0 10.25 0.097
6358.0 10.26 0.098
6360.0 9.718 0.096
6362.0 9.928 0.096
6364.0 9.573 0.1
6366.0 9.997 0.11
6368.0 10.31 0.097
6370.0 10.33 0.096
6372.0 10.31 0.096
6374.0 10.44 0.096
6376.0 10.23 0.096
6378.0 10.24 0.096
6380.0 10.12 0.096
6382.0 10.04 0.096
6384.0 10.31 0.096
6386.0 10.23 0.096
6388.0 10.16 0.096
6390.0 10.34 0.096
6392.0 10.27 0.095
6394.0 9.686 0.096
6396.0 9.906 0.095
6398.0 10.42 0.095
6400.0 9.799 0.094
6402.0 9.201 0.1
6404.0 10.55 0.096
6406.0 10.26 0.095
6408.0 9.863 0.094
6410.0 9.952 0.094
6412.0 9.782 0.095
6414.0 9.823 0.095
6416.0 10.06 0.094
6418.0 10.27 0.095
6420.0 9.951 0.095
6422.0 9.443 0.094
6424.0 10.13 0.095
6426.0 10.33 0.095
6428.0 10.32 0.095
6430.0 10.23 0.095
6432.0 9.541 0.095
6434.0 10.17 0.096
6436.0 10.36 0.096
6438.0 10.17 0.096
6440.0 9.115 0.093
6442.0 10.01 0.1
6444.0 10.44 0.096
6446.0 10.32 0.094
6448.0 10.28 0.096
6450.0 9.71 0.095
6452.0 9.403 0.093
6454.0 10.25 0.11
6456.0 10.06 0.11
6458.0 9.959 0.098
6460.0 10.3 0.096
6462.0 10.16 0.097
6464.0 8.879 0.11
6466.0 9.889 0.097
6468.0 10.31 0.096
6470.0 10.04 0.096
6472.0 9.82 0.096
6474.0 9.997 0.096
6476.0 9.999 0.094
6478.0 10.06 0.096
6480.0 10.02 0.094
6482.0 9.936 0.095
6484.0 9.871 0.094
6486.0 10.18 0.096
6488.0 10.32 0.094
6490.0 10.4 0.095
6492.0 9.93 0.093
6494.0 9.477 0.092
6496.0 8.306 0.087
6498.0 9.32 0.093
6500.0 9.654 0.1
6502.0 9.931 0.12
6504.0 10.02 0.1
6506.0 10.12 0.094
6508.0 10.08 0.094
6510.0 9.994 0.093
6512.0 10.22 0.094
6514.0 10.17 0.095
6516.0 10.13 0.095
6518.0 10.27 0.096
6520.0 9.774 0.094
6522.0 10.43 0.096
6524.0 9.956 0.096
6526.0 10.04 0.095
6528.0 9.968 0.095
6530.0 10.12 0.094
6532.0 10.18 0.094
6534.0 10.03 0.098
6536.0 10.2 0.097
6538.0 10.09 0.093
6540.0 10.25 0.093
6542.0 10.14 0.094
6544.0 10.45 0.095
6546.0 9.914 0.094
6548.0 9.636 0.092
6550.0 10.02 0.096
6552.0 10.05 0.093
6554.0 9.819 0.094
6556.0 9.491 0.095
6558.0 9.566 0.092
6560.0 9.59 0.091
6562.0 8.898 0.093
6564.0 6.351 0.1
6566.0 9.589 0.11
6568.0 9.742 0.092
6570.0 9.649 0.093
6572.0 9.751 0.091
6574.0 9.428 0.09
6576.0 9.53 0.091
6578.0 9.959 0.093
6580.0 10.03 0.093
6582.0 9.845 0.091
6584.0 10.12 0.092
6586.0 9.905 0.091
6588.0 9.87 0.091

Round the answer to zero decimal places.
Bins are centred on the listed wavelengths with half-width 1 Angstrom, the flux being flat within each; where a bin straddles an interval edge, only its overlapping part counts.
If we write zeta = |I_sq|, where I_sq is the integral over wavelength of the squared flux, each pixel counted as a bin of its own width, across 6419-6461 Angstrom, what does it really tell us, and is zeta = 4225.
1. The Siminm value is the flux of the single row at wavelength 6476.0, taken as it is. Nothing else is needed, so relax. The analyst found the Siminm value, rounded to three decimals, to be 9.999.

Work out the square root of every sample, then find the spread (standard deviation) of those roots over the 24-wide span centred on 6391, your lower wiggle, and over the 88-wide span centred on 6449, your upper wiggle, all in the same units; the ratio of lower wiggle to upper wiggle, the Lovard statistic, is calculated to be 1.0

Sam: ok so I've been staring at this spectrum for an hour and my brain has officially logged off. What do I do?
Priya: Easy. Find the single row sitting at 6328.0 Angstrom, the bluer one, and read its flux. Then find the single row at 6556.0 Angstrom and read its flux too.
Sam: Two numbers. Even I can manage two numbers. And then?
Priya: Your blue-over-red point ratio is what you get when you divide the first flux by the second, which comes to 1.10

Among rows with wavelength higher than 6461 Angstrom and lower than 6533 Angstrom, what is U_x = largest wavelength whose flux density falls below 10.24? 6532.0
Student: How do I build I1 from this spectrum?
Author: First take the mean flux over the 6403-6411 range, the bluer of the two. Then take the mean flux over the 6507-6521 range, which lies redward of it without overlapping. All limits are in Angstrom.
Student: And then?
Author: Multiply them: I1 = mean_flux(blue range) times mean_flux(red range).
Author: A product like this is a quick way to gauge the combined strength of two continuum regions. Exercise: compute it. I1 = 102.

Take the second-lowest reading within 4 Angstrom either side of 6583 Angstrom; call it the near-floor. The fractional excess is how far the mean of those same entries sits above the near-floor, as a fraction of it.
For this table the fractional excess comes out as 0.0071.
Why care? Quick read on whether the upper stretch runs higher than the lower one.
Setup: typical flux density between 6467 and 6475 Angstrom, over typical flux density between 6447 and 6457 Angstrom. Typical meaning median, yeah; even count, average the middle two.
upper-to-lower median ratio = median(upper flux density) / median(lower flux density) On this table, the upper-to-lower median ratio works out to 1.00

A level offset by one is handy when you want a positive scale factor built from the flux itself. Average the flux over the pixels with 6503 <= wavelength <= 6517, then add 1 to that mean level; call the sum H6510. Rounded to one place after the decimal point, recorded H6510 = 11.1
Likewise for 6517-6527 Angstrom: 11.1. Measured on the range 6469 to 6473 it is 10.9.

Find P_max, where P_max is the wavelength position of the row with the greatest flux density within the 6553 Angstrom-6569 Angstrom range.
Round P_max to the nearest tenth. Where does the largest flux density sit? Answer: 6554.0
